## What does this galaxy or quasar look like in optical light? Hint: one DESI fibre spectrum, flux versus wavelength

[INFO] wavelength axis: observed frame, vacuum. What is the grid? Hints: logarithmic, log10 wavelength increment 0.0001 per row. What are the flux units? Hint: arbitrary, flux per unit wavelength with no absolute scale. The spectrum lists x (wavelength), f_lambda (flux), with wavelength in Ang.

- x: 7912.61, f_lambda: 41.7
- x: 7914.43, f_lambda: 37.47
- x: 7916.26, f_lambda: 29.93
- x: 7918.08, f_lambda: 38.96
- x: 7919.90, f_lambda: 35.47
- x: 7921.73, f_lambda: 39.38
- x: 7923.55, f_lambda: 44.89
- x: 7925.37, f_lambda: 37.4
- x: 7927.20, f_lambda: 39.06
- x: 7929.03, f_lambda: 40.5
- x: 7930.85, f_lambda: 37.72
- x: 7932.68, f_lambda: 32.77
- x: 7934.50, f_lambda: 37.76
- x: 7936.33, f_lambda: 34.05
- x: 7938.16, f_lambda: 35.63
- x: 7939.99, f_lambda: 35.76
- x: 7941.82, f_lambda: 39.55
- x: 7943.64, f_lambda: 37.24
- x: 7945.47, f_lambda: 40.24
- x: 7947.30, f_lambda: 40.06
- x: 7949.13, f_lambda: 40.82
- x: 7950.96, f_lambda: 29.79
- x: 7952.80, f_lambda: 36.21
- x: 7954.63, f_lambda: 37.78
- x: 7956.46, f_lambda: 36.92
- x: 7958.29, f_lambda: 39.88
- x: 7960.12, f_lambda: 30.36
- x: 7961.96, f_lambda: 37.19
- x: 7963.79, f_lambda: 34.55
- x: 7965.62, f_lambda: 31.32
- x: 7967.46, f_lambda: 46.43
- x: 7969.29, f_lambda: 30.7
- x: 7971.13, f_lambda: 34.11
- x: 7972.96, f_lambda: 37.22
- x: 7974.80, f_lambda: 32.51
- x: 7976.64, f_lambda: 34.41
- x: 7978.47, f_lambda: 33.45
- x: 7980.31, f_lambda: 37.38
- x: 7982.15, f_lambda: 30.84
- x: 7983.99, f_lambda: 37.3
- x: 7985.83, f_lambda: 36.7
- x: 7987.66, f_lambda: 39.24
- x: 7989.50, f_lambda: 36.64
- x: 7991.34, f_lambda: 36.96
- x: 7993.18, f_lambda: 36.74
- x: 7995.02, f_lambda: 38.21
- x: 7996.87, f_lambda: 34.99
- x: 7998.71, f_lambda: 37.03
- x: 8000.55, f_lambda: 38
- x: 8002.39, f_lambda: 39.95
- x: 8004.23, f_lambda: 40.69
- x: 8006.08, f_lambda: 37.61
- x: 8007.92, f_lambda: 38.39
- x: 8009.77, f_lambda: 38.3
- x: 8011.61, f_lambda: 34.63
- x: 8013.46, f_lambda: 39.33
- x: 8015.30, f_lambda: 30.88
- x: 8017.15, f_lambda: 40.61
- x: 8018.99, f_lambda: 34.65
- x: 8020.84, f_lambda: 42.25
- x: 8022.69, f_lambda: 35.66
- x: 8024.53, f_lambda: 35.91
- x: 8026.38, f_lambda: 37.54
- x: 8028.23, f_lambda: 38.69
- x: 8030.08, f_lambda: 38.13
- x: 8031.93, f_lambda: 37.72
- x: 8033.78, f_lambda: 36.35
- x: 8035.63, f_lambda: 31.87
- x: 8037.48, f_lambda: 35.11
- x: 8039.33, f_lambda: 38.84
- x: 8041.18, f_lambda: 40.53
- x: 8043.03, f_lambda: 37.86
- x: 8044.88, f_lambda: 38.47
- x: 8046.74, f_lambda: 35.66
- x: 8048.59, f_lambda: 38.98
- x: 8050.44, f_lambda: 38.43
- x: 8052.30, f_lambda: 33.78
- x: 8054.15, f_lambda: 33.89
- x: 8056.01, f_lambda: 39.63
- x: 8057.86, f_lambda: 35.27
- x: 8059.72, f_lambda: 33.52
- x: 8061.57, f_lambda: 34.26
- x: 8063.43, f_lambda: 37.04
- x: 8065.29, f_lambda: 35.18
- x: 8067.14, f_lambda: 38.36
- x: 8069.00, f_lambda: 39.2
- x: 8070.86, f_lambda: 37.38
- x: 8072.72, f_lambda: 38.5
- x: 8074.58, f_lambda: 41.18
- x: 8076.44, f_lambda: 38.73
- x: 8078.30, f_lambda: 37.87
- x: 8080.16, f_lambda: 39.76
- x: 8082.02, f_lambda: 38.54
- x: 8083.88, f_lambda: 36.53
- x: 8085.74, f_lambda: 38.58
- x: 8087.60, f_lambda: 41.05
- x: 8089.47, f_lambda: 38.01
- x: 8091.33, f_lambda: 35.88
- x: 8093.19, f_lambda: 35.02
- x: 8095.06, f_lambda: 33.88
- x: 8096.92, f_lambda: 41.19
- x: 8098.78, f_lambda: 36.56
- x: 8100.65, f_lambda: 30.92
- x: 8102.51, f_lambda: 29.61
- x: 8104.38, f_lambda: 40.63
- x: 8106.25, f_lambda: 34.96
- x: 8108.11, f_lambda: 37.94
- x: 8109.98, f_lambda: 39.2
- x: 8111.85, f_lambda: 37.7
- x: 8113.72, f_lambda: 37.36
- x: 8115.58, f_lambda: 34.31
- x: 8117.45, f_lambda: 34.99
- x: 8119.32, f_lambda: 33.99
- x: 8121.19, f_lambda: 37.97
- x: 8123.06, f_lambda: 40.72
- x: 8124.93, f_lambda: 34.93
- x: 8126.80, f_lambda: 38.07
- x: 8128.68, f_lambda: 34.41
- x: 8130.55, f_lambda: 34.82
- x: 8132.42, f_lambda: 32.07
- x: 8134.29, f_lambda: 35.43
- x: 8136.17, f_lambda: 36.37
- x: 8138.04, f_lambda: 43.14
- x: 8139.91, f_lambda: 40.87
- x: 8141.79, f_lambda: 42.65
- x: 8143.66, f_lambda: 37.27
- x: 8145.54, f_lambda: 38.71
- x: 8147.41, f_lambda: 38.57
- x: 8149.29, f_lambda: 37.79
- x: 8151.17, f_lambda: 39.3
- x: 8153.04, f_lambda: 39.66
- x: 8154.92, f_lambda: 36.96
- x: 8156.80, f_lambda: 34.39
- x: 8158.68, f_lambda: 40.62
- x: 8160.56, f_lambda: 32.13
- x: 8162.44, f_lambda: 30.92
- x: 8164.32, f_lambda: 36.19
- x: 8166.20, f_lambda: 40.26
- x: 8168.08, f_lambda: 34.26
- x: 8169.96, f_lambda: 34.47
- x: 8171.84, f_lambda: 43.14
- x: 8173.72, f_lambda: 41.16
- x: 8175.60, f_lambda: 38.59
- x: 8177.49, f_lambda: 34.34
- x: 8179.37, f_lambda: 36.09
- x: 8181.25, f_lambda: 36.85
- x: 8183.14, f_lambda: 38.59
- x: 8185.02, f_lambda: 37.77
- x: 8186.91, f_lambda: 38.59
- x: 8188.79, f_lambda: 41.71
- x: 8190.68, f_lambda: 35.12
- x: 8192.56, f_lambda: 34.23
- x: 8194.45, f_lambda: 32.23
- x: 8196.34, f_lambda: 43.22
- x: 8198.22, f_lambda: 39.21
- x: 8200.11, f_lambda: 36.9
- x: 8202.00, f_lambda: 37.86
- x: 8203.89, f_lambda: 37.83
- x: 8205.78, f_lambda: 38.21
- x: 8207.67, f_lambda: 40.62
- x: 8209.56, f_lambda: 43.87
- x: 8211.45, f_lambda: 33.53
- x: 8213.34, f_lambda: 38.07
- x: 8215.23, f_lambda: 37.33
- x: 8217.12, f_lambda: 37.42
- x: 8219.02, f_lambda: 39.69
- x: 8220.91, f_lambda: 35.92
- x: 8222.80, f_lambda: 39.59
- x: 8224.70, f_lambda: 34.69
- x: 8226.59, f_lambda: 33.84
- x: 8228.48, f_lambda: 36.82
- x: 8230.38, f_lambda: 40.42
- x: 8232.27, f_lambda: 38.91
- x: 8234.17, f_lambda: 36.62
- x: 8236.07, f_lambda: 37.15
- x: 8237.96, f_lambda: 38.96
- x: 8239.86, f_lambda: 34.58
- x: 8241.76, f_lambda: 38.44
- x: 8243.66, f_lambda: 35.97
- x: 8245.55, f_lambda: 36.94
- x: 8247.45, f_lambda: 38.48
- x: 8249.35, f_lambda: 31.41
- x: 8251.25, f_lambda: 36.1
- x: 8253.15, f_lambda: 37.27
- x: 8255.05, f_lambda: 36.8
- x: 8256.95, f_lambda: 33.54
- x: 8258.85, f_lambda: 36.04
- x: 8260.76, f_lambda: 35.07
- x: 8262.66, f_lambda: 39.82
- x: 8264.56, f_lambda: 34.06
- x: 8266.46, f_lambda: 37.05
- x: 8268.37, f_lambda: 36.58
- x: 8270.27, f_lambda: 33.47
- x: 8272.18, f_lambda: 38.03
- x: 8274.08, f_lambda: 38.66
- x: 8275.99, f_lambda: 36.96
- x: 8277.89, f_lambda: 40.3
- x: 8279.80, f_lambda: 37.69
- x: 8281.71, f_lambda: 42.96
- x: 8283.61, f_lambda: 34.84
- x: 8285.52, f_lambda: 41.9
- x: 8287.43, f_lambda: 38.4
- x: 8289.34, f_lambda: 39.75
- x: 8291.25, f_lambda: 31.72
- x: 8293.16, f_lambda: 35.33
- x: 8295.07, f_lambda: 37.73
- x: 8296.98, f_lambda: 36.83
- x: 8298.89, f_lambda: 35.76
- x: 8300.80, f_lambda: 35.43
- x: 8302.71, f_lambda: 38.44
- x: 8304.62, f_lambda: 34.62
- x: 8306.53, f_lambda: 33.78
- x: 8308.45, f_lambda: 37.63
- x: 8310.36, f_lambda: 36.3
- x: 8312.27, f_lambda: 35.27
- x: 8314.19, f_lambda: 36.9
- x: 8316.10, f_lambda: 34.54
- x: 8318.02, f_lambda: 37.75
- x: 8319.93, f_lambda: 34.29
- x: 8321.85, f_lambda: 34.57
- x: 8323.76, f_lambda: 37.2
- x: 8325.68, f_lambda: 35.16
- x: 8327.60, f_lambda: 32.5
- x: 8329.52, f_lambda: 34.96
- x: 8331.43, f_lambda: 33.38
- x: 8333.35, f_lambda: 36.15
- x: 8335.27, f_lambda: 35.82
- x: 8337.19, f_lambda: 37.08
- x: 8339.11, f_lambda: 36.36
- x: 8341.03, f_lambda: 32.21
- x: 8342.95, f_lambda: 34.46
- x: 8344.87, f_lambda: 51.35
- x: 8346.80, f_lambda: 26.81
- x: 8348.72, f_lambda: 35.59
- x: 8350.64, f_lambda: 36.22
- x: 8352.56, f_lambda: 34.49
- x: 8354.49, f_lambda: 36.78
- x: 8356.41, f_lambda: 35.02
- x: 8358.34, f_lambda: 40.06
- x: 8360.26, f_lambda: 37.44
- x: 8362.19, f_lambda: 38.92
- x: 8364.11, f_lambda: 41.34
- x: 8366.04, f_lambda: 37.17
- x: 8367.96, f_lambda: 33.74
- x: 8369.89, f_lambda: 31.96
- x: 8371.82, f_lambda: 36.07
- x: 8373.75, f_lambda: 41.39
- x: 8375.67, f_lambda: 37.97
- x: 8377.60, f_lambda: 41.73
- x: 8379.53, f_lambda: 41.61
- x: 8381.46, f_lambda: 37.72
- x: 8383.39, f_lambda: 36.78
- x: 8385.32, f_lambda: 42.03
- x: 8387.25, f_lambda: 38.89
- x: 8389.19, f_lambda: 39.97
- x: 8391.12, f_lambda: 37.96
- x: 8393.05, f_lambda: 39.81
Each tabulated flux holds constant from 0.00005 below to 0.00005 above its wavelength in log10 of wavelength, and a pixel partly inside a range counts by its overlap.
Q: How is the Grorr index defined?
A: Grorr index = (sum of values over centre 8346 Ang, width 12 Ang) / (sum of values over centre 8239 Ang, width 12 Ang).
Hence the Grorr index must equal 0.98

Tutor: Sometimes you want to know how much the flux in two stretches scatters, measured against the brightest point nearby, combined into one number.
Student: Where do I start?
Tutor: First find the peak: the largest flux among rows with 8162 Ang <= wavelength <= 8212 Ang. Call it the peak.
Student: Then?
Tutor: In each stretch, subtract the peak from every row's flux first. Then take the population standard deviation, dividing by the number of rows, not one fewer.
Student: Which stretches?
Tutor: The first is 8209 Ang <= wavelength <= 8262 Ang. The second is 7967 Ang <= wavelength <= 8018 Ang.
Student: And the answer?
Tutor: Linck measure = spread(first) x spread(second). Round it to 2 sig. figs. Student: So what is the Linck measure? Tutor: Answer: 8.2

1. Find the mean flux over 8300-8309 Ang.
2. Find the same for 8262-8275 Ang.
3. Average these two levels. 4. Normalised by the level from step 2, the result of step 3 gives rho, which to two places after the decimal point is 0.99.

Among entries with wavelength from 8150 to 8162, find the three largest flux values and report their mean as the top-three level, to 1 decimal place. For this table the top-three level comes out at 39.9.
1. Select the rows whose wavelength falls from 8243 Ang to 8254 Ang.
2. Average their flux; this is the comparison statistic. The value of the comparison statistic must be 36.0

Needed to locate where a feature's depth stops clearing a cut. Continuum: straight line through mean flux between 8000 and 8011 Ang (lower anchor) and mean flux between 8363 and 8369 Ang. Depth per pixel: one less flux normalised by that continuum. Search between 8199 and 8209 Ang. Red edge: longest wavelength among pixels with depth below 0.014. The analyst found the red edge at 8207.67 Ang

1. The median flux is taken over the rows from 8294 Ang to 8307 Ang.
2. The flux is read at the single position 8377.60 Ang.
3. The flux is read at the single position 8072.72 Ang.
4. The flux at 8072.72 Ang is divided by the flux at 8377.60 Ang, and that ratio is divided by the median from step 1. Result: 0.026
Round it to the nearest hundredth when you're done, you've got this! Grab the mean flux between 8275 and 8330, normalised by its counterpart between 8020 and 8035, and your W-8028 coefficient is 0.97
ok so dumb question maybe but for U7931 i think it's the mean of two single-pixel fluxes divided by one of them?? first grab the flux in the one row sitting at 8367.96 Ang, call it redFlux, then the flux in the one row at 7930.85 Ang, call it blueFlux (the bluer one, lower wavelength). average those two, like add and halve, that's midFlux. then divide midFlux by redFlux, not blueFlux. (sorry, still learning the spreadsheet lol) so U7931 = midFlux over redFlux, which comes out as 1.06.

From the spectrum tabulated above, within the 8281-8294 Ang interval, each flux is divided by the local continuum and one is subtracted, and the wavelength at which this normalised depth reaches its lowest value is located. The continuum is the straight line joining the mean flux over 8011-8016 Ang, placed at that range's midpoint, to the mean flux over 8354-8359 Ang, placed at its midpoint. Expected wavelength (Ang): 8291.25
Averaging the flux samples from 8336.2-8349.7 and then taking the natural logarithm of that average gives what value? 3.59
